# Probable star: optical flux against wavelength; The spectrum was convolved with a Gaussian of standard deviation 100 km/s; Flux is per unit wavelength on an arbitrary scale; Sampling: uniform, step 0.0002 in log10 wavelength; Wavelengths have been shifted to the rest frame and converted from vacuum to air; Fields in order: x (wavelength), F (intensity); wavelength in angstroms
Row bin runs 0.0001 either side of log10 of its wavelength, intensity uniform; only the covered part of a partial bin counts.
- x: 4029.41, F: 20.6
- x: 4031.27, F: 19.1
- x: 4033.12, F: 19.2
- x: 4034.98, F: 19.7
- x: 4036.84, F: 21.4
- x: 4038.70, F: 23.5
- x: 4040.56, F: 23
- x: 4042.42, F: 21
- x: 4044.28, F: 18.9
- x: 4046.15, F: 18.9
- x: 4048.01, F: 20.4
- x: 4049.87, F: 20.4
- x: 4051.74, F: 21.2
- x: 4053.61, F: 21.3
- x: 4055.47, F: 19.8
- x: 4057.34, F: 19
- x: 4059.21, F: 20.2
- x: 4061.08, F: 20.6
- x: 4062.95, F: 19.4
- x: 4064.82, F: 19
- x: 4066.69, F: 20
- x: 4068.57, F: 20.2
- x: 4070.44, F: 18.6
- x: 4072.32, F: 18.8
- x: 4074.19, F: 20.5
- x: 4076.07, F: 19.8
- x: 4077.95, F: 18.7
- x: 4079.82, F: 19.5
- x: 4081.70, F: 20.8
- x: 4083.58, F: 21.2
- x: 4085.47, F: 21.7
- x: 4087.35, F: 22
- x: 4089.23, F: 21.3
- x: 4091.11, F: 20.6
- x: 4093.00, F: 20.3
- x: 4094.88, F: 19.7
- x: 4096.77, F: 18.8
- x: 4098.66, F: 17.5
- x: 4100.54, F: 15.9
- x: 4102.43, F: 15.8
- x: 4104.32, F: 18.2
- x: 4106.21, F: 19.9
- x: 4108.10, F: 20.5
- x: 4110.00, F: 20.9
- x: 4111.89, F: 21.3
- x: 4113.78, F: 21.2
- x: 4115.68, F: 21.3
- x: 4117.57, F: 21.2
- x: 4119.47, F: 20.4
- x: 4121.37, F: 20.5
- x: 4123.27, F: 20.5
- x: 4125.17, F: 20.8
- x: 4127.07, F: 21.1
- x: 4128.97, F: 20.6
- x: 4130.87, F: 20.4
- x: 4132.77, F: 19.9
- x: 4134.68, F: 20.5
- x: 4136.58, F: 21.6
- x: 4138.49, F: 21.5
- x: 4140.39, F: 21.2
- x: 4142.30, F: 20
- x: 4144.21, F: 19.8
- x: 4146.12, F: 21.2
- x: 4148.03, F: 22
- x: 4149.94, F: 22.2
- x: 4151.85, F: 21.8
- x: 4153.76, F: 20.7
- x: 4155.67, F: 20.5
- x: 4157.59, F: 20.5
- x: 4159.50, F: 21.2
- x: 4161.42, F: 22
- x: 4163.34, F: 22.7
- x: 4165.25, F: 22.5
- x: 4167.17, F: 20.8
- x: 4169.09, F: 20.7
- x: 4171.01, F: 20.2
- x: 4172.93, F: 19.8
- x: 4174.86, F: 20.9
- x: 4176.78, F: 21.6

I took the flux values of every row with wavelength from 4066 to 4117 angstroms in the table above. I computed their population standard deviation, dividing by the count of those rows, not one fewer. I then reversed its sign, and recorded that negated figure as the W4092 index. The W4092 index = -1.58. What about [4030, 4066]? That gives -1.31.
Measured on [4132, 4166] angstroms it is -0.87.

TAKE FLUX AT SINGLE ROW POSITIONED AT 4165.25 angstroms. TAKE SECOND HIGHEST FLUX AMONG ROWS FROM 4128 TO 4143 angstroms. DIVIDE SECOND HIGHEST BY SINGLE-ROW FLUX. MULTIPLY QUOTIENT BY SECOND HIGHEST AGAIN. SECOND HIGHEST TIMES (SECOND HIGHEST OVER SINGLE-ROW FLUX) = 20.5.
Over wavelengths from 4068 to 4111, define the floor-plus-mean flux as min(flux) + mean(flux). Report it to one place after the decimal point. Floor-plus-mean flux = 35.4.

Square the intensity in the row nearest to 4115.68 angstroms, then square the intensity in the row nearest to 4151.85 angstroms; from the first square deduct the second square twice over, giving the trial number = -497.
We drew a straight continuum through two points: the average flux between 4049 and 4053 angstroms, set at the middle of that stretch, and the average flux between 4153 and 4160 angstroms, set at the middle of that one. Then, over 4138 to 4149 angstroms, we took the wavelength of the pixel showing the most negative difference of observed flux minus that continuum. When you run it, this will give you 4144.21 angstroms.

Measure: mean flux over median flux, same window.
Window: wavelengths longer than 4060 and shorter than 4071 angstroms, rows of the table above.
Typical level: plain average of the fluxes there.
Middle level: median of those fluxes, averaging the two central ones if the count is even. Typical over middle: 1.00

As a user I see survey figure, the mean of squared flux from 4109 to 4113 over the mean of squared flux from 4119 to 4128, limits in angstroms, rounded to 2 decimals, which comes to 1.04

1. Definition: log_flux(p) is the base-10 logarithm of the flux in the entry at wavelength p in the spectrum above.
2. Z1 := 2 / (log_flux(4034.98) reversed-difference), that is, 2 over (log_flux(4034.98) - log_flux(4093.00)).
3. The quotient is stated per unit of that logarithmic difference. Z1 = -153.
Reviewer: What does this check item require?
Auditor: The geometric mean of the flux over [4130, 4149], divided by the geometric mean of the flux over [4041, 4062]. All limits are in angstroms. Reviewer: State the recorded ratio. 1.03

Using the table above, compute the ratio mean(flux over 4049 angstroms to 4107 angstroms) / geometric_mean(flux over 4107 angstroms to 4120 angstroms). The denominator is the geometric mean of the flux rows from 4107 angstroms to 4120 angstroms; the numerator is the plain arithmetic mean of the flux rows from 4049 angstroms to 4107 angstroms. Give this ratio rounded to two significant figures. 0.94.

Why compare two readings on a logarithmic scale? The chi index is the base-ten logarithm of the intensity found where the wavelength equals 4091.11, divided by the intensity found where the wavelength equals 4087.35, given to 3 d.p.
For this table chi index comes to -0.029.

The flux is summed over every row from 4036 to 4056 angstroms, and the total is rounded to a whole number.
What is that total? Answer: 230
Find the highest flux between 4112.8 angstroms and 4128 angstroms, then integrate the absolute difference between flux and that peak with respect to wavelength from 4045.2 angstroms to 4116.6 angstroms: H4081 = 106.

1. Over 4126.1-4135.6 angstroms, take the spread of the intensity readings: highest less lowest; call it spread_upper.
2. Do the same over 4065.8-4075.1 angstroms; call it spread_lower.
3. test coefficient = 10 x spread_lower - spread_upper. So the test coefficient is 18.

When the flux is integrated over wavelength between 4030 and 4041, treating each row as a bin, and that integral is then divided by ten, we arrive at 23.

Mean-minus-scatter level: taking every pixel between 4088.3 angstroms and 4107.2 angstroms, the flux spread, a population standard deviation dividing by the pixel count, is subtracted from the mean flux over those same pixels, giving 17.0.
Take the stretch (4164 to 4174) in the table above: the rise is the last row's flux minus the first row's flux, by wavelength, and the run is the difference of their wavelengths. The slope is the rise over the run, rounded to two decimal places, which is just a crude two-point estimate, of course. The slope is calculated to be -0.35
